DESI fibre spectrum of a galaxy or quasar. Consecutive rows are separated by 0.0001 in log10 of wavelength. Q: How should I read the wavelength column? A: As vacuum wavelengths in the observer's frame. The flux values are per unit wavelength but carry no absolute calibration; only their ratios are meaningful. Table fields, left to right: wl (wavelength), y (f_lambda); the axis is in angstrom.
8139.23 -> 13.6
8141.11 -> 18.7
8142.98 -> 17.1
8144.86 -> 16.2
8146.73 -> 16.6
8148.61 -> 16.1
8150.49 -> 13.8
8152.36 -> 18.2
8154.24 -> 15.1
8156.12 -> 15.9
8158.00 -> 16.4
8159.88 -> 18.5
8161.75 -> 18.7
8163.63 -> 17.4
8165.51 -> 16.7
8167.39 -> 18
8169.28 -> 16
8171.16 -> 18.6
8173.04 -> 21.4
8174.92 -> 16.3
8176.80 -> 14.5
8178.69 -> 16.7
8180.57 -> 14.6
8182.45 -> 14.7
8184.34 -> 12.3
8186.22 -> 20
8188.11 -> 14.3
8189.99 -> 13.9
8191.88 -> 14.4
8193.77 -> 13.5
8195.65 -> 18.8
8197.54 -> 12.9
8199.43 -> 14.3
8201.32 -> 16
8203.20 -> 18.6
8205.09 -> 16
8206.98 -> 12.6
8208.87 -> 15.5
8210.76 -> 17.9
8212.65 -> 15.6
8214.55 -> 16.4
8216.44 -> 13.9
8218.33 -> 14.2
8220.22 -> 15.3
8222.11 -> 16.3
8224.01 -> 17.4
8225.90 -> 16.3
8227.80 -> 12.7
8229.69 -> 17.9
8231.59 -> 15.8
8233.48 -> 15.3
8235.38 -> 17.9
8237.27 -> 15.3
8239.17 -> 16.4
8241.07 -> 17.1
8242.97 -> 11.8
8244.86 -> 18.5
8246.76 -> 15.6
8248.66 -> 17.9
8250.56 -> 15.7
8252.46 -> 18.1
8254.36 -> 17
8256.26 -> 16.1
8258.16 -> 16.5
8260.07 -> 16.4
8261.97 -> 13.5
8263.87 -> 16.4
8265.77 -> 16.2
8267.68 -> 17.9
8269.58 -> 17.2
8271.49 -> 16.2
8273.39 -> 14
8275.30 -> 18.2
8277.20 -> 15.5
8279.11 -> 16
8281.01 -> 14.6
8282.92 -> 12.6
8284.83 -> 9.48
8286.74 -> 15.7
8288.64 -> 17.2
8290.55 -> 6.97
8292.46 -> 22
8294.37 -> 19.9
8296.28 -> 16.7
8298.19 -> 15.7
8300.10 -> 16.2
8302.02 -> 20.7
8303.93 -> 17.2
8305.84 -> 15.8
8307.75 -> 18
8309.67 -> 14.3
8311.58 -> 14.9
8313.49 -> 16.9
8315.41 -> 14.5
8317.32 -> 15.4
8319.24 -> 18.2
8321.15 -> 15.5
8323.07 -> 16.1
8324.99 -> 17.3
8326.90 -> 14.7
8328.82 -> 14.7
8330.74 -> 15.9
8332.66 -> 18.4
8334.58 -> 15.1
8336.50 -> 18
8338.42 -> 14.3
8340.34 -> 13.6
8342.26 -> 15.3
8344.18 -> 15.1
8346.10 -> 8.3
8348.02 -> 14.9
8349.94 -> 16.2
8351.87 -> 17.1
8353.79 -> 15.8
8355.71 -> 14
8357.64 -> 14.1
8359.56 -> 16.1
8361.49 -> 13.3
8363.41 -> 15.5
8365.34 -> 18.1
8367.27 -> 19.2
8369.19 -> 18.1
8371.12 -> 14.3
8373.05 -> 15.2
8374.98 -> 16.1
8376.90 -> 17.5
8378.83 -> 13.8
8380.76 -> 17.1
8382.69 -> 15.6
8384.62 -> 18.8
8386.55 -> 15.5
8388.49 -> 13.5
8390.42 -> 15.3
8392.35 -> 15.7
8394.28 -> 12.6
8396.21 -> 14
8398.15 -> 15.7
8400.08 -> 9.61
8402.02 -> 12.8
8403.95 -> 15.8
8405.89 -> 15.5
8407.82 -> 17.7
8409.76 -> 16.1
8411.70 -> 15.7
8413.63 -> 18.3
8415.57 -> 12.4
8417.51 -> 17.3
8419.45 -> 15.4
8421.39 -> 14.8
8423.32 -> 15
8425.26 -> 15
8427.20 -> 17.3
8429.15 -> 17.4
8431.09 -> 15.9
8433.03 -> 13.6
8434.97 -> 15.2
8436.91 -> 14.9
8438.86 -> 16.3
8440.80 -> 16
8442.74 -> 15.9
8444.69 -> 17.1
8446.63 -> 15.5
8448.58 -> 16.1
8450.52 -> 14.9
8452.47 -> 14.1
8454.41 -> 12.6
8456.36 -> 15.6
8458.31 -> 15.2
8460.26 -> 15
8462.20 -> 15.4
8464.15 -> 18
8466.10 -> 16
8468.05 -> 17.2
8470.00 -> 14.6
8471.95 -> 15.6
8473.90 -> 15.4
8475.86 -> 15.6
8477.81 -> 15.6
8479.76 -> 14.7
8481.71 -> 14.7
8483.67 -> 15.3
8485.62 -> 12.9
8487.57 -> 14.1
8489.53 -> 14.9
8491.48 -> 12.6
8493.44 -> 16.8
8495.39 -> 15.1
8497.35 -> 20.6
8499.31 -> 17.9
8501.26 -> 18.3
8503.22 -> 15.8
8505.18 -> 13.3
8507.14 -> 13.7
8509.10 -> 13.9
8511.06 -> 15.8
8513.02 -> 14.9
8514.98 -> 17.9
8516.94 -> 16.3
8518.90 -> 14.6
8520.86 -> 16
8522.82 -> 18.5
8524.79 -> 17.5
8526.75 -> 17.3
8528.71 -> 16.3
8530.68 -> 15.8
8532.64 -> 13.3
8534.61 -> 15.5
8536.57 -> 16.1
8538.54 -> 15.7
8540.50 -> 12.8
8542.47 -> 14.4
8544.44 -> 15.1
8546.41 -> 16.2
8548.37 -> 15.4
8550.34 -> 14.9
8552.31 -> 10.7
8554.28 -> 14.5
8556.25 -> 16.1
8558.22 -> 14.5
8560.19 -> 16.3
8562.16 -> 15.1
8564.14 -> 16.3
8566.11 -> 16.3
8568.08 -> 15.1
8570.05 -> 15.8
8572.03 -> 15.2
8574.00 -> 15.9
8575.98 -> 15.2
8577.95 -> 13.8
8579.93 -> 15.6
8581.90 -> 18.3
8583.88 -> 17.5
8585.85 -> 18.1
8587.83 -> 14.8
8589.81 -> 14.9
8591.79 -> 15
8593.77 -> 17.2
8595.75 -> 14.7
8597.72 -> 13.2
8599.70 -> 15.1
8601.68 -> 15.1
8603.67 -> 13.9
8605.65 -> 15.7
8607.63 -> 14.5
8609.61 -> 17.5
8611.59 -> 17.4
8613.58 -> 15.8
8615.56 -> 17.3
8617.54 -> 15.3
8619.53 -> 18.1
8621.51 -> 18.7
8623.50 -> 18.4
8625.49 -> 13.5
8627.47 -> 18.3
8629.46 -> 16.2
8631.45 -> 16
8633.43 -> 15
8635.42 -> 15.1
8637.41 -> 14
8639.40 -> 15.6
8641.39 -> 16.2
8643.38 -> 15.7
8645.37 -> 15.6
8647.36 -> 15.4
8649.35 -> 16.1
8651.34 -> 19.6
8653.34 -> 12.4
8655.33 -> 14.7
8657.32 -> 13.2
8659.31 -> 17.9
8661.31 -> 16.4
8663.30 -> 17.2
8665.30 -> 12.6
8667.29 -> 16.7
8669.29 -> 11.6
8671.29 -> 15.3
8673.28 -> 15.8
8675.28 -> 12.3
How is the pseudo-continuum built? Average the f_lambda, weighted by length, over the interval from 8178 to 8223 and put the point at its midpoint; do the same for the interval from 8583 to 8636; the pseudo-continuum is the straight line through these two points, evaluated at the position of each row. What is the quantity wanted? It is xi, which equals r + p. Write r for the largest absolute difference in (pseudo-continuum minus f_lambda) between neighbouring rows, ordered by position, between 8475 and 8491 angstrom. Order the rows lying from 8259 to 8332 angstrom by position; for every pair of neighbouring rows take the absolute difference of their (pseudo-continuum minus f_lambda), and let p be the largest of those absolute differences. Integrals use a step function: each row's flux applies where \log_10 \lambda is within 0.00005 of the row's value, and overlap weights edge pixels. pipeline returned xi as 17.4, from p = 15.0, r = 2.4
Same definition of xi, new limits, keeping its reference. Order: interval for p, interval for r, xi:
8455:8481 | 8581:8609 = 5.9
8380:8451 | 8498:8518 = 9.1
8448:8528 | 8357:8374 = 9.3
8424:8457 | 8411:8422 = 8.9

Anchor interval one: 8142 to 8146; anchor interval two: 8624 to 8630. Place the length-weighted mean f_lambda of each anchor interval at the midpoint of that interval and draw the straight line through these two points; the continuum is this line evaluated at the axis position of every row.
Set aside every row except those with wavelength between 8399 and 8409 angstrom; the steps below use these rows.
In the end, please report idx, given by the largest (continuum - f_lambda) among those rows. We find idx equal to 6.81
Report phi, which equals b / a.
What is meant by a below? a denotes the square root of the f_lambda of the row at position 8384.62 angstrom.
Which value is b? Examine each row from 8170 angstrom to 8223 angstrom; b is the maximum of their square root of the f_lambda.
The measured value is 1.07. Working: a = 4.3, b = 4.63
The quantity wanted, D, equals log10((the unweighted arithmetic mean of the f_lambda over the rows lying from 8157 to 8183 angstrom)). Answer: 1.23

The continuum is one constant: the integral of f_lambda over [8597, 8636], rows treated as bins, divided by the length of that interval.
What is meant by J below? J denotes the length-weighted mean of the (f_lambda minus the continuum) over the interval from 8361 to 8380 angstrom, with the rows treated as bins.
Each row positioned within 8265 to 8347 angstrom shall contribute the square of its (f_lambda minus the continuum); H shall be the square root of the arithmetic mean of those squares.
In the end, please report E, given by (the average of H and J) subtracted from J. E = -1.3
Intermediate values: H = 2.8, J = 0.16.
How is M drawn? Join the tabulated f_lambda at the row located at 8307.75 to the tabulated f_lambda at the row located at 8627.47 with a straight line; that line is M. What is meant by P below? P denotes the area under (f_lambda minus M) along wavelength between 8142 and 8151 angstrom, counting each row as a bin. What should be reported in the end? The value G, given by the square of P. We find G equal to 254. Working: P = -16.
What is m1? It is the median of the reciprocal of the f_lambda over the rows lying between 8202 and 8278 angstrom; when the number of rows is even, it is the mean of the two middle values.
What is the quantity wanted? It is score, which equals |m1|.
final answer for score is 0.0615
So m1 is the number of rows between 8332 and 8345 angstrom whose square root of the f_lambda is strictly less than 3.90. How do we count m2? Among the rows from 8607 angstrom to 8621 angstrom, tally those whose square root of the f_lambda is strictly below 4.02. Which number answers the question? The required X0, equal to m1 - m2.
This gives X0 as 1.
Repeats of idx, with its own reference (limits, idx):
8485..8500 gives 3.72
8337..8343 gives 2.89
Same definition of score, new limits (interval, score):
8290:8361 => 0.0633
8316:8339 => 0.0637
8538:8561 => 0.0667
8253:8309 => 0.0617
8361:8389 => 0.0641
